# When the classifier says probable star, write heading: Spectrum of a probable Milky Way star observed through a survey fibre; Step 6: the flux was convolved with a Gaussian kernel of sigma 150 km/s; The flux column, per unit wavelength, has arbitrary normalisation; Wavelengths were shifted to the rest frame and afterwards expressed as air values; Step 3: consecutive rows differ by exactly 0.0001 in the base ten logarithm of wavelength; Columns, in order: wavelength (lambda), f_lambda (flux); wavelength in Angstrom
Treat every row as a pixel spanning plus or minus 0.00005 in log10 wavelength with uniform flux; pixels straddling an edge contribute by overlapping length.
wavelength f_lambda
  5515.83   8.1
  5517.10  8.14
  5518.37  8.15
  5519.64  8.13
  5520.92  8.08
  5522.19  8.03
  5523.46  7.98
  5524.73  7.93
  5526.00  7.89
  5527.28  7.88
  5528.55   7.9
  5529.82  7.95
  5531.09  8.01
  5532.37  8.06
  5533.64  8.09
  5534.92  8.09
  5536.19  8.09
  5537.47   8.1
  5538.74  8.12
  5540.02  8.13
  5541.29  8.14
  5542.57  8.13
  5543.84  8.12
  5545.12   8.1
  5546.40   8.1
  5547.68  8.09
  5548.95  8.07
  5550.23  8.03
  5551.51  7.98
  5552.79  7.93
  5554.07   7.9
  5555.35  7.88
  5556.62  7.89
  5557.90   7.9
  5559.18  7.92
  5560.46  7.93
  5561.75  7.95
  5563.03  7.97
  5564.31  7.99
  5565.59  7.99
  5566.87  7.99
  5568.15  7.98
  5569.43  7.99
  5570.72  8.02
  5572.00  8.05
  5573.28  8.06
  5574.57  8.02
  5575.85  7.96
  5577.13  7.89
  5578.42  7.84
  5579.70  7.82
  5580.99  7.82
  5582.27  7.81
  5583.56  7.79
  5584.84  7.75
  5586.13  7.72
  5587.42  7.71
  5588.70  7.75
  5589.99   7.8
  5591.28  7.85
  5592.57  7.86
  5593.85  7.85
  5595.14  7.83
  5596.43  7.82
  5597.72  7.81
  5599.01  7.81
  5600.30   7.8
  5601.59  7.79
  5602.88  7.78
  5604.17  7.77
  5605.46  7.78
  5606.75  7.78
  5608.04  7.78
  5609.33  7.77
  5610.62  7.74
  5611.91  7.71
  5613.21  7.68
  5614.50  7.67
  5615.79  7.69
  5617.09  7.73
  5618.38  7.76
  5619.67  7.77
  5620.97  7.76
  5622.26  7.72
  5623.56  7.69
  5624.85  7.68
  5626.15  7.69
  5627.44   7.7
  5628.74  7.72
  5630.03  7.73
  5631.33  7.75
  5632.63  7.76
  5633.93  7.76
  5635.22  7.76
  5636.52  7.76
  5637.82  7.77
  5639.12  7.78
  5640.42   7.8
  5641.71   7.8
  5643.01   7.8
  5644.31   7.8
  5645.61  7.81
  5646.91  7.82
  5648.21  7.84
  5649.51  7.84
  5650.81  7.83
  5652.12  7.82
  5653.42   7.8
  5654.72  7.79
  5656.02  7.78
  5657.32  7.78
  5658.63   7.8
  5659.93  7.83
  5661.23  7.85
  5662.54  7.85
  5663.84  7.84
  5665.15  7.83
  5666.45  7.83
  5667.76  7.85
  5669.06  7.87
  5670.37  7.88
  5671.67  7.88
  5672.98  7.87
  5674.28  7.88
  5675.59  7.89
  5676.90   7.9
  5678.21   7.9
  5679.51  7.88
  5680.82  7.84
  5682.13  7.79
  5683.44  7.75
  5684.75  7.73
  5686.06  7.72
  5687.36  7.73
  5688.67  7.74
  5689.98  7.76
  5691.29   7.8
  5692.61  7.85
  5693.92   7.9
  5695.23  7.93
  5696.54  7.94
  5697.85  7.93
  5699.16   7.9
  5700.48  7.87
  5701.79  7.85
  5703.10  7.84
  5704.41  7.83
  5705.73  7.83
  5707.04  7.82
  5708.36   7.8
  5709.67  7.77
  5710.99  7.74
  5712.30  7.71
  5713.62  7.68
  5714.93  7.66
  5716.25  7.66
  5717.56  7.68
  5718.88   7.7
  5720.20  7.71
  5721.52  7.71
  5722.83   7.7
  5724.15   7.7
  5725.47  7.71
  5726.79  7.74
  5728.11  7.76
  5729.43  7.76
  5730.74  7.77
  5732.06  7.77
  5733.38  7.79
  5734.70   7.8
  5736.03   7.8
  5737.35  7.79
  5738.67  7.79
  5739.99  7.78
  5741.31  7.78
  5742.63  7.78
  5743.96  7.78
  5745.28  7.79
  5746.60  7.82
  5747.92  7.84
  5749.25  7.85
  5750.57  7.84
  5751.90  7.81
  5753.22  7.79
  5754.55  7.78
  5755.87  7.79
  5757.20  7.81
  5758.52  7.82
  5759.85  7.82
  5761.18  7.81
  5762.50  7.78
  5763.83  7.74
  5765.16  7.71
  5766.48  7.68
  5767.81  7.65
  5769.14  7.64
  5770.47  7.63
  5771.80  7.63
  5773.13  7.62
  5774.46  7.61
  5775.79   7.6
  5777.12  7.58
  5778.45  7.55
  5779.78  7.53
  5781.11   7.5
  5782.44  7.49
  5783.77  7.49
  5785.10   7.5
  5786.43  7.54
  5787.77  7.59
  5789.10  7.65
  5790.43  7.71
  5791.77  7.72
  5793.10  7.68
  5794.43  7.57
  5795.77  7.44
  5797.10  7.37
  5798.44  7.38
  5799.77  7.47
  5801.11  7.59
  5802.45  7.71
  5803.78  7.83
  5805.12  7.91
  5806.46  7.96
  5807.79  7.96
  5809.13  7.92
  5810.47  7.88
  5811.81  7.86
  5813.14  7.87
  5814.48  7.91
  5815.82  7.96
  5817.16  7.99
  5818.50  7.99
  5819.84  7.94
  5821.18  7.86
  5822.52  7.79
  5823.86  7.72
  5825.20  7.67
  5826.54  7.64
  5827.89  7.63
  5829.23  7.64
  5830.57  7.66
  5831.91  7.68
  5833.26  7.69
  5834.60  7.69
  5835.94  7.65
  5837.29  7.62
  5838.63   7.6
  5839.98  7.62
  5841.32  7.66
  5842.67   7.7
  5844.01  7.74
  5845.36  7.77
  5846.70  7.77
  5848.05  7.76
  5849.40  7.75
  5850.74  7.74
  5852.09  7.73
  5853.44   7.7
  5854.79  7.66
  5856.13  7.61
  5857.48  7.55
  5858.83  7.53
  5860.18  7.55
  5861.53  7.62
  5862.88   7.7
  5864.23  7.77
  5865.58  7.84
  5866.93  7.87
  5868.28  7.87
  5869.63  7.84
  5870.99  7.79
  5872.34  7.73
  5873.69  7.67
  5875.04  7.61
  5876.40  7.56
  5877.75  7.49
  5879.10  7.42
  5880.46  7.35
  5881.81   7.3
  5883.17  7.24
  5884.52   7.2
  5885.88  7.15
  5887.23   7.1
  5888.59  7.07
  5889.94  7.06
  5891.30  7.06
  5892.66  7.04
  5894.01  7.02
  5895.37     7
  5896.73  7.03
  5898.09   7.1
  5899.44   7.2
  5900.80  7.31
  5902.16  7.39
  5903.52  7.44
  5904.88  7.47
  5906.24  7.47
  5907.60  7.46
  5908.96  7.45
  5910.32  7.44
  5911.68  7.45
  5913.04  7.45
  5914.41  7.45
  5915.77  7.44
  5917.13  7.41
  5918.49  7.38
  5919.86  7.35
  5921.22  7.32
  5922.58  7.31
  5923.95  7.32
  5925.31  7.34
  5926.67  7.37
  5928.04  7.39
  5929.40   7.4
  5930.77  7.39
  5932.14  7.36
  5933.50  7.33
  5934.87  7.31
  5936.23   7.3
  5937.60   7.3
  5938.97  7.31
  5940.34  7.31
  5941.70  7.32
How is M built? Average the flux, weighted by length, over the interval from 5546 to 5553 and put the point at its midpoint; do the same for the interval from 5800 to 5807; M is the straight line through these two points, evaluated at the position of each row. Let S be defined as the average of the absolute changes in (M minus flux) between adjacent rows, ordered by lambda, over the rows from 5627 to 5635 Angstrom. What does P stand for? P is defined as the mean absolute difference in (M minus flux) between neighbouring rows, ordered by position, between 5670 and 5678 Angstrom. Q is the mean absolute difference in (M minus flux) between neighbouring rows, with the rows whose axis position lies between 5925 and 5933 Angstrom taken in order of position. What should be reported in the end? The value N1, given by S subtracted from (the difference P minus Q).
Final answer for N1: -0.025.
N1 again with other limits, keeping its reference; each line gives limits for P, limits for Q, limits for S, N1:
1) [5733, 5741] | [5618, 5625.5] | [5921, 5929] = -0.032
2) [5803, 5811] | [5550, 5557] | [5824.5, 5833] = -0.007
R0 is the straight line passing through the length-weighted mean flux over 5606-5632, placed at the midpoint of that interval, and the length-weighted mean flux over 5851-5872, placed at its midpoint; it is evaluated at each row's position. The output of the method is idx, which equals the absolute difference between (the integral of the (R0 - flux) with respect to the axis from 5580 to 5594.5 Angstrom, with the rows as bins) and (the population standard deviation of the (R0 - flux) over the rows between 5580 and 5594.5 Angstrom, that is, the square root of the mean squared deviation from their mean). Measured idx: 1.0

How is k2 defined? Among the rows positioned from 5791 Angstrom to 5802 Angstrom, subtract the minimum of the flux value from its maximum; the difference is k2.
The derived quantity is 0.35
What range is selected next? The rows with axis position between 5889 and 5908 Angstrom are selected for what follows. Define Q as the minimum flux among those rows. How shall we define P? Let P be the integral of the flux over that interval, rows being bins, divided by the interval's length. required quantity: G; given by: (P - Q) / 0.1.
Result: 2.14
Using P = 7.2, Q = 7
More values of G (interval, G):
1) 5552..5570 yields 0.66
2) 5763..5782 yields 1.18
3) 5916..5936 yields 0.49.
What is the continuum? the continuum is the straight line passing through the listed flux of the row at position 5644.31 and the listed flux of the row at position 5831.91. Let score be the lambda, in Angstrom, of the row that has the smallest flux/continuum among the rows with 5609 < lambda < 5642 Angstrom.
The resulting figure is 5614.50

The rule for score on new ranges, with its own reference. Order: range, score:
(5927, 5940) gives 5936.23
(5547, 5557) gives 5555.35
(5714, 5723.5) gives 5714.93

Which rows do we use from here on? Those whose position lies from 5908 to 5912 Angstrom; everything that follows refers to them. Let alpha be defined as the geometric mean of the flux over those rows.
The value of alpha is 7.45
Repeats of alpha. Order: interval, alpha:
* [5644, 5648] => 7.81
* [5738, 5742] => 7.78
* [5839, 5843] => 7.66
